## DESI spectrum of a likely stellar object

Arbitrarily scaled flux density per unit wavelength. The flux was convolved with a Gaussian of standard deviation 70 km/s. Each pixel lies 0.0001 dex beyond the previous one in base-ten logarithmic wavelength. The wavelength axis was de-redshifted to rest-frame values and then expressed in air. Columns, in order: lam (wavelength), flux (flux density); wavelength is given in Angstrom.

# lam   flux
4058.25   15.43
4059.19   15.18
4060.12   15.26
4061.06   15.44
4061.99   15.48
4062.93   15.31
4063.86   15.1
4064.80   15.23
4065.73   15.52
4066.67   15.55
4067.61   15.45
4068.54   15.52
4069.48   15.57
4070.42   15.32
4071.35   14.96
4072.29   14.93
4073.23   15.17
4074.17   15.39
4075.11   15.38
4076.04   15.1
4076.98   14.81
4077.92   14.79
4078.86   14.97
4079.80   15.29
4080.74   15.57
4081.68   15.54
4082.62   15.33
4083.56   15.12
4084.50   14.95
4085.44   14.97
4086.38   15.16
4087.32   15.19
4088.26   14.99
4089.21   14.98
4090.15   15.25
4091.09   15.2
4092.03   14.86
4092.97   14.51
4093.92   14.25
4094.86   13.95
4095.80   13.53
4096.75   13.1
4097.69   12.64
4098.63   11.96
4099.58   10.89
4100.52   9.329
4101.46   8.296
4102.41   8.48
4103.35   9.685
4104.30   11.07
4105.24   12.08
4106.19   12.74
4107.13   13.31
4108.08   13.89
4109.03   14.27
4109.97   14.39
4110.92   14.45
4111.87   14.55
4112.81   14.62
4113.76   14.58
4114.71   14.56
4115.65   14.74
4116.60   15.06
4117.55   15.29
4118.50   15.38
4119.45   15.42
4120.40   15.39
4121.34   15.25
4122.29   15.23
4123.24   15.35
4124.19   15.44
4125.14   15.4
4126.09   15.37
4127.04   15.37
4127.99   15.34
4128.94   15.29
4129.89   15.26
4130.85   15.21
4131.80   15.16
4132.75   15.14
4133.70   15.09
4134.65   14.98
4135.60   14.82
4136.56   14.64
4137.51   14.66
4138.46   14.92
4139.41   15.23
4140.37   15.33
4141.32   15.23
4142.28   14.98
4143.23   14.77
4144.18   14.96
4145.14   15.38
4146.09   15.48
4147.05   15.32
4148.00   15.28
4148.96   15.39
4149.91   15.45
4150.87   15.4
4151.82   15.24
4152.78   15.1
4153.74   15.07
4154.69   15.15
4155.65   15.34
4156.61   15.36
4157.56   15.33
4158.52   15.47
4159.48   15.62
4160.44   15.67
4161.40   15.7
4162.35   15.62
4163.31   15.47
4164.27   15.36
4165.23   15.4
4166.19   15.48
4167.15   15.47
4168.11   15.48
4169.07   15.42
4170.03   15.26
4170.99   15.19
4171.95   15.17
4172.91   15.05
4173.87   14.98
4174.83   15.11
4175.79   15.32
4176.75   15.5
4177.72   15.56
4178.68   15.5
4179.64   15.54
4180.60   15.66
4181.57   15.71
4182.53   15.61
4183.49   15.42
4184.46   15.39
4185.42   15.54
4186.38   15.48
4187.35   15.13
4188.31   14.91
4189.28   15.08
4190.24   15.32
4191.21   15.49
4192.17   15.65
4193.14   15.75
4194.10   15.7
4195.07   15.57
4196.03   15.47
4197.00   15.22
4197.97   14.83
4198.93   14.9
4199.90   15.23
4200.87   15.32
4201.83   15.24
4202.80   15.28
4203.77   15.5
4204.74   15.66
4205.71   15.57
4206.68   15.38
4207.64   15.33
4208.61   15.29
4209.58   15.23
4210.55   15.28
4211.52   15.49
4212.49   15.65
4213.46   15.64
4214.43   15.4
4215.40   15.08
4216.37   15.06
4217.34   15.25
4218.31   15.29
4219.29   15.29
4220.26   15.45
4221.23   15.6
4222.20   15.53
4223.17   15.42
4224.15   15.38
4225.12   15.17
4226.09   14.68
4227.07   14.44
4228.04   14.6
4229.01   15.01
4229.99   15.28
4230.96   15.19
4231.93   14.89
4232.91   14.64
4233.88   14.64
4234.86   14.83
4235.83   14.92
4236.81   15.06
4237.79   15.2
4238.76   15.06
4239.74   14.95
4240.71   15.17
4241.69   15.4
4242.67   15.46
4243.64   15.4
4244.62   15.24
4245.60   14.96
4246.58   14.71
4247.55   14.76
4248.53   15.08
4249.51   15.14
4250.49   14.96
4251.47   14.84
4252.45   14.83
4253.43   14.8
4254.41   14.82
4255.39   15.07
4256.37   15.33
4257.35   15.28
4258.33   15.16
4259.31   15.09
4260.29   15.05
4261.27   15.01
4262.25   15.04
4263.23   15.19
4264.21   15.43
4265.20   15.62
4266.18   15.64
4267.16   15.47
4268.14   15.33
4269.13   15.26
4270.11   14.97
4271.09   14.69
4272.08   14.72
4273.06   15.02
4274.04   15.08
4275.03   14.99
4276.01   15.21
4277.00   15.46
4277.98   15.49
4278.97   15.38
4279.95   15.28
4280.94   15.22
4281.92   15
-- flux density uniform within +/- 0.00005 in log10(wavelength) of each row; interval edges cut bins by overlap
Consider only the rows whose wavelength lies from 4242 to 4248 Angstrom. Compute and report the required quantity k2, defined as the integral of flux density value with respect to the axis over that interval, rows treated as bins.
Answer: 91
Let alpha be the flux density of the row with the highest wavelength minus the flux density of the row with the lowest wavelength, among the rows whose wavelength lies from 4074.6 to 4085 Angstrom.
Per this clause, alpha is -0.4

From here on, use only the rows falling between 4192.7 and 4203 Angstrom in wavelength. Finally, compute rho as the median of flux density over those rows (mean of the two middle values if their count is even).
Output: 15.3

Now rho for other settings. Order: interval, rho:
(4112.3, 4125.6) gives 15.3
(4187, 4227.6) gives 15.3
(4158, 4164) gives 15.6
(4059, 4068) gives 15.4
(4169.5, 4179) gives 15.2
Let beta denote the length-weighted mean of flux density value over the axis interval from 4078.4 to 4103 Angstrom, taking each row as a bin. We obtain 13.76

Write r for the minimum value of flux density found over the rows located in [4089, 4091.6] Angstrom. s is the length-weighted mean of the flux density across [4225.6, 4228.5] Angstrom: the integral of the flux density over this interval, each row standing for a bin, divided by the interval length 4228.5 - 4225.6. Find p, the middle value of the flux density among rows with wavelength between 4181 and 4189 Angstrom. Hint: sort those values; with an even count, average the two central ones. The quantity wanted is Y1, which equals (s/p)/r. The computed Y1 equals 0.063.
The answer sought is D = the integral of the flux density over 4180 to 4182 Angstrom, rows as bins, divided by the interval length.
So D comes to 15.6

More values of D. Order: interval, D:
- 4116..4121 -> 15.3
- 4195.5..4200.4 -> 15.1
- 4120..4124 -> 15.3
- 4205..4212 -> 15.4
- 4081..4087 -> 15.2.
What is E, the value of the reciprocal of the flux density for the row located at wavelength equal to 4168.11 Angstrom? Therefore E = 0.065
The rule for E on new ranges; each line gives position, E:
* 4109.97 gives 0.069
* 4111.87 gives 0.069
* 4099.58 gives 0.092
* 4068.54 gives 0.064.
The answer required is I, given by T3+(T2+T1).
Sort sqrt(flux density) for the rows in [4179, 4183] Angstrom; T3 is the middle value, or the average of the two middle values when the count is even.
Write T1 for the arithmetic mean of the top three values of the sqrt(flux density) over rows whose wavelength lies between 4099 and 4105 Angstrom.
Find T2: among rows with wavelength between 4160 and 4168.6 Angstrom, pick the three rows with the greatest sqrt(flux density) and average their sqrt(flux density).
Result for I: 11.2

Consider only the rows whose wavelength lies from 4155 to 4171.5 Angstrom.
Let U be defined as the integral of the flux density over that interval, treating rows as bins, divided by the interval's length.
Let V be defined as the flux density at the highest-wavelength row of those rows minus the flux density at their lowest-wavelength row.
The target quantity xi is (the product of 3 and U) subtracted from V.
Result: -46.5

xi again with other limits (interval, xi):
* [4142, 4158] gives -45.4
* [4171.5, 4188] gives -46.2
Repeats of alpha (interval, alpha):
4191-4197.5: -0.3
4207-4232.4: -0.4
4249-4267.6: 0.3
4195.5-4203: -0.2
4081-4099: -3.6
